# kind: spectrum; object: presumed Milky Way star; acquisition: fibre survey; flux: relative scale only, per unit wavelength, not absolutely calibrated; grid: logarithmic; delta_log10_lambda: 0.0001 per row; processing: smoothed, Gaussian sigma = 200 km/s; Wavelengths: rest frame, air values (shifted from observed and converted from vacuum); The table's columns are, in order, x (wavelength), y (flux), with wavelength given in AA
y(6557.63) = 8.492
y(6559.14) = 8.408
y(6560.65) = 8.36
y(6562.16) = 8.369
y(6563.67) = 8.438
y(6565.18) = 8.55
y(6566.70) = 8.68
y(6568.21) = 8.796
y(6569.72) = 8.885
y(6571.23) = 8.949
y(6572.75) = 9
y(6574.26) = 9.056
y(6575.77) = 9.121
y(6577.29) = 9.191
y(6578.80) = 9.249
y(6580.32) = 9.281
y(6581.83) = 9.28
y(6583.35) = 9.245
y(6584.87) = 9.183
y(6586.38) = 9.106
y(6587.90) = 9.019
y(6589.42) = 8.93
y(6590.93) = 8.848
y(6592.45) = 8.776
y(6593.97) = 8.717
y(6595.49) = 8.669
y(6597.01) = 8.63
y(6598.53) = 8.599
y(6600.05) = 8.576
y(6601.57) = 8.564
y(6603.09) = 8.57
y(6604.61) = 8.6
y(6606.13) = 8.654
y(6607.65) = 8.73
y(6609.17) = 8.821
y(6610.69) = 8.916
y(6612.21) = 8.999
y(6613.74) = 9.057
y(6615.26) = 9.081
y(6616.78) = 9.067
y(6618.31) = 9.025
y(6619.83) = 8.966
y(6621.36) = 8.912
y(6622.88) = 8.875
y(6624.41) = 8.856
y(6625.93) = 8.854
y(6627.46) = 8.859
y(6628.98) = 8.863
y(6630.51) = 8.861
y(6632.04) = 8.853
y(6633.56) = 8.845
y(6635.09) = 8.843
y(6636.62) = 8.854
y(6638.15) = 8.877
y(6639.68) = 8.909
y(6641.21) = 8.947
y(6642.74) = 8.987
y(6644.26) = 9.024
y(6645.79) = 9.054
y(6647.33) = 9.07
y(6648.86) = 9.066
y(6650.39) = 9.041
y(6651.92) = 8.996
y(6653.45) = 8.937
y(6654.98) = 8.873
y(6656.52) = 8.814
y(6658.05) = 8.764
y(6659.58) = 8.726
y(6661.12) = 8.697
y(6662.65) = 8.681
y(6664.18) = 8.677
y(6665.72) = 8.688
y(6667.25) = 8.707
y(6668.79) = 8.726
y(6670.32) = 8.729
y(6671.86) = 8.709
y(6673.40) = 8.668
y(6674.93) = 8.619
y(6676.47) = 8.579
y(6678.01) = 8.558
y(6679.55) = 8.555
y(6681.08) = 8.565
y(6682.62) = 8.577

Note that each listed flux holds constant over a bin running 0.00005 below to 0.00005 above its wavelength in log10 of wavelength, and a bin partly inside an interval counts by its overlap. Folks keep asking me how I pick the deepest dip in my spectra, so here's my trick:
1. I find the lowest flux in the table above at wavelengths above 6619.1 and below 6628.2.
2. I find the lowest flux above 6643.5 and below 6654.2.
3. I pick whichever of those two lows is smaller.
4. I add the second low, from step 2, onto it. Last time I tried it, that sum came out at 17.8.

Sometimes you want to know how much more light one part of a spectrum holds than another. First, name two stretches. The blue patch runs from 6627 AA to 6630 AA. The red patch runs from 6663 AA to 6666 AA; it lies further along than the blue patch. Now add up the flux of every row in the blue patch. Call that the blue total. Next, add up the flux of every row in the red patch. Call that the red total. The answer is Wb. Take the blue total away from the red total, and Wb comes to -0.4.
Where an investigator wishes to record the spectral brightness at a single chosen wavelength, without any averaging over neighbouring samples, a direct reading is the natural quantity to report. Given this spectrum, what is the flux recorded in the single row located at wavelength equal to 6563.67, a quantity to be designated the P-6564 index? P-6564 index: 8.438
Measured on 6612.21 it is 8.999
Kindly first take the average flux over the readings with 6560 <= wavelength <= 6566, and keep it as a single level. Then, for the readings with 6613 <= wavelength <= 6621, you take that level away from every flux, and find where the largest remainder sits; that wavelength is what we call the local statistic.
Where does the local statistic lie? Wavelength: 6615.26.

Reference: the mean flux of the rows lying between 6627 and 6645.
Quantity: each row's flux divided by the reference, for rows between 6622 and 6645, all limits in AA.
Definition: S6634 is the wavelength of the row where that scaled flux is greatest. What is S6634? 6644.26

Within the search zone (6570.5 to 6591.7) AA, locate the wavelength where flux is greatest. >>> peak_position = 6580.32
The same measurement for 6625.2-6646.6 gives 6645.79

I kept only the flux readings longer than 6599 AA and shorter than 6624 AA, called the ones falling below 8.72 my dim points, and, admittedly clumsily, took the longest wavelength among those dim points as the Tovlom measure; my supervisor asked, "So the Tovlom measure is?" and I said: 6606.13 AA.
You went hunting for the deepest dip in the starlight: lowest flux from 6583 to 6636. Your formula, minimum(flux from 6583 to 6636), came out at 8.564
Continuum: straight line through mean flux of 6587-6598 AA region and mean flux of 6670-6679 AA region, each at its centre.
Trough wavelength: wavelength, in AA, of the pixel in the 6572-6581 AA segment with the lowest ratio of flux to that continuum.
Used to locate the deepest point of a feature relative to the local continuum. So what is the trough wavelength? 6572.75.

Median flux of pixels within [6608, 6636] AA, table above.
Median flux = 8.87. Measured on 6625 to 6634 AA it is 8.86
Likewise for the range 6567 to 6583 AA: 9.09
